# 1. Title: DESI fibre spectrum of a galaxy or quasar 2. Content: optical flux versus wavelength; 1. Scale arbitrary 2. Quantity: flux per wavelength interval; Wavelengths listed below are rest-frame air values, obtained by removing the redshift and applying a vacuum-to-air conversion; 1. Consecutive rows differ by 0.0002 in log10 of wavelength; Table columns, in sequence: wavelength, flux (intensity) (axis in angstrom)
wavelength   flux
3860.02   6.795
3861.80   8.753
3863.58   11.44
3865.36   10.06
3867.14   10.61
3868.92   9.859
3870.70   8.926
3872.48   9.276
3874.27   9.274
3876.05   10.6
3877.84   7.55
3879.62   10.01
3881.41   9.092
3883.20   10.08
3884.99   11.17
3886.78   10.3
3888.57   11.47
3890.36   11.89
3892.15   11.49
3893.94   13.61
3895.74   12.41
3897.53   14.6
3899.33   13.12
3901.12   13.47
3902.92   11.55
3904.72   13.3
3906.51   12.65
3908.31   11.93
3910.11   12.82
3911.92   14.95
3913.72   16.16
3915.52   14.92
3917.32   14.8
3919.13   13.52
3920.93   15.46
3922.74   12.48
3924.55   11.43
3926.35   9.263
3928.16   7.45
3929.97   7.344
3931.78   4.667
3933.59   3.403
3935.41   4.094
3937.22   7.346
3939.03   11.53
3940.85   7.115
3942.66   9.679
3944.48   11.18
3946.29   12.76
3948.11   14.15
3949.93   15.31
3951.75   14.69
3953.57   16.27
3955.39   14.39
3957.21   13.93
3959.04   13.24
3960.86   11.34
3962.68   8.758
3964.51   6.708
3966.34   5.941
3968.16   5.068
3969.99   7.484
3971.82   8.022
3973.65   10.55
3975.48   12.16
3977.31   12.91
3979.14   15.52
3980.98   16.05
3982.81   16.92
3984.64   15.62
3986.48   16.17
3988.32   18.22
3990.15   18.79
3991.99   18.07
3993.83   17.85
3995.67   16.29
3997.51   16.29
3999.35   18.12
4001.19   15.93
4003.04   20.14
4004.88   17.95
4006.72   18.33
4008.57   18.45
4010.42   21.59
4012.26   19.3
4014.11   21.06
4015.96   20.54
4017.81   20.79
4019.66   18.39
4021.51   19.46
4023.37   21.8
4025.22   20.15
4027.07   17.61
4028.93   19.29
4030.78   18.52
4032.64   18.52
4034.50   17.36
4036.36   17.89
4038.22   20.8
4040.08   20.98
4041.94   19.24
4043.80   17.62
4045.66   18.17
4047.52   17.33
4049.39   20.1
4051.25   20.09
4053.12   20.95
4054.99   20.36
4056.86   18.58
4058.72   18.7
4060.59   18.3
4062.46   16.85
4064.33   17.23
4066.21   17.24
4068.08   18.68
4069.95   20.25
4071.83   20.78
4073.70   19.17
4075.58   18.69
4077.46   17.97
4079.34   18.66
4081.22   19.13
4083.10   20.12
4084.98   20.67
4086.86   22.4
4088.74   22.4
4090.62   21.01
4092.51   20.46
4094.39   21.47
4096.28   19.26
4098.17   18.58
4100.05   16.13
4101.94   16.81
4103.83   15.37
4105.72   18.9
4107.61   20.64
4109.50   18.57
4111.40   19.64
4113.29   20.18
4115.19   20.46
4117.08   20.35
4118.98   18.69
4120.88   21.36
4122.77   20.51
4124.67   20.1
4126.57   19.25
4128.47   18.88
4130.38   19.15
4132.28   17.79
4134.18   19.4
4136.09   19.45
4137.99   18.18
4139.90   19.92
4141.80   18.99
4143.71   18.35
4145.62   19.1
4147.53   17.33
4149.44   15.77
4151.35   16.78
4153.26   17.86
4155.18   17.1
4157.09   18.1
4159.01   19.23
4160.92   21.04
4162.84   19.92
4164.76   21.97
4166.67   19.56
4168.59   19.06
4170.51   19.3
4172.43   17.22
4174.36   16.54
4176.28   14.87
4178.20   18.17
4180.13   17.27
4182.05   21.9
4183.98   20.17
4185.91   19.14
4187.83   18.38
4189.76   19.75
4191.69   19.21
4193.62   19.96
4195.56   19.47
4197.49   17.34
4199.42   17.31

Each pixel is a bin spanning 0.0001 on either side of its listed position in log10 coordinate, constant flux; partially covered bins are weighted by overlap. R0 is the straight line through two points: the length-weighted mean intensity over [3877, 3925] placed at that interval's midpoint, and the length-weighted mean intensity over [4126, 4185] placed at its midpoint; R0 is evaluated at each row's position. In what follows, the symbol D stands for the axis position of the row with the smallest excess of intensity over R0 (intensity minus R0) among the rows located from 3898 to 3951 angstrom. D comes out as 3933.59 angstrom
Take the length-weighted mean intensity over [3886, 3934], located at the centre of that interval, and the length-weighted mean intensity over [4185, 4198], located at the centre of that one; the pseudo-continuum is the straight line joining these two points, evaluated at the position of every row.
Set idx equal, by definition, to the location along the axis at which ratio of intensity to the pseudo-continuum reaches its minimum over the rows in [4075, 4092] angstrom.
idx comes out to 4077.46 angstrom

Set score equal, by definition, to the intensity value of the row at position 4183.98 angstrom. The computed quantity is 20.17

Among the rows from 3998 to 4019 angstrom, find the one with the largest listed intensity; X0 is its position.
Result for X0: 4010.42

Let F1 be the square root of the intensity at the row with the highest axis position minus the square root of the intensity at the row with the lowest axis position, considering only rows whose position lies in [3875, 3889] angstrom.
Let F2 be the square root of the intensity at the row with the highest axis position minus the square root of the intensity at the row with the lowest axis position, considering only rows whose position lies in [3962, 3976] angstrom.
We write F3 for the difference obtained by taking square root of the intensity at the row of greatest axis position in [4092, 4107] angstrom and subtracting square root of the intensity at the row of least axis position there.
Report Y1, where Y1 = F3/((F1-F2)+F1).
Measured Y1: 0.7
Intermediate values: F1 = 0.1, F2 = 0.5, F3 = -0.2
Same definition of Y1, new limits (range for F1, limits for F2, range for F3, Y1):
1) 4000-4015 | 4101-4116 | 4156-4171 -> 0.2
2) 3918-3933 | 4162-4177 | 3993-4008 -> 0.0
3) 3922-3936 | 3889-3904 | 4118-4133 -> 0.0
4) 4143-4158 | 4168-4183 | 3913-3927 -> 2.6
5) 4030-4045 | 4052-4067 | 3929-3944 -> 1.9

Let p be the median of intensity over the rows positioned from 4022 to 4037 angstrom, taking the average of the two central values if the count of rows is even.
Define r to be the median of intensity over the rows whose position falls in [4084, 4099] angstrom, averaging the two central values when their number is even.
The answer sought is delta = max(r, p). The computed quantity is 20.8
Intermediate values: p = 18.5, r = 21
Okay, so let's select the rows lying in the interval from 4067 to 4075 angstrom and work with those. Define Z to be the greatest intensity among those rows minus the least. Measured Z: 2.1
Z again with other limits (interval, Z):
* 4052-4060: 2.4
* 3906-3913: 3.0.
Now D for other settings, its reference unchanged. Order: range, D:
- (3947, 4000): 3968.16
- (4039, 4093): 4062.46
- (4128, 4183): 4176.28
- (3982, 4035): 4001.19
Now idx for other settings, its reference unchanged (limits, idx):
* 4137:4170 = 4149.44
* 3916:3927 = 3926.35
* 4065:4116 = 4103.83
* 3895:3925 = 3924.55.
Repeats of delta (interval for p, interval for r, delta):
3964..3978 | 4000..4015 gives 18.9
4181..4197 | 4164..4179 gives 19.6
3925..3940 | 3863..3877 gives 10.0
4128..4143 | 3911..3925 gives 19.1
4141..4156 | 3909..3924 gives 17.6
